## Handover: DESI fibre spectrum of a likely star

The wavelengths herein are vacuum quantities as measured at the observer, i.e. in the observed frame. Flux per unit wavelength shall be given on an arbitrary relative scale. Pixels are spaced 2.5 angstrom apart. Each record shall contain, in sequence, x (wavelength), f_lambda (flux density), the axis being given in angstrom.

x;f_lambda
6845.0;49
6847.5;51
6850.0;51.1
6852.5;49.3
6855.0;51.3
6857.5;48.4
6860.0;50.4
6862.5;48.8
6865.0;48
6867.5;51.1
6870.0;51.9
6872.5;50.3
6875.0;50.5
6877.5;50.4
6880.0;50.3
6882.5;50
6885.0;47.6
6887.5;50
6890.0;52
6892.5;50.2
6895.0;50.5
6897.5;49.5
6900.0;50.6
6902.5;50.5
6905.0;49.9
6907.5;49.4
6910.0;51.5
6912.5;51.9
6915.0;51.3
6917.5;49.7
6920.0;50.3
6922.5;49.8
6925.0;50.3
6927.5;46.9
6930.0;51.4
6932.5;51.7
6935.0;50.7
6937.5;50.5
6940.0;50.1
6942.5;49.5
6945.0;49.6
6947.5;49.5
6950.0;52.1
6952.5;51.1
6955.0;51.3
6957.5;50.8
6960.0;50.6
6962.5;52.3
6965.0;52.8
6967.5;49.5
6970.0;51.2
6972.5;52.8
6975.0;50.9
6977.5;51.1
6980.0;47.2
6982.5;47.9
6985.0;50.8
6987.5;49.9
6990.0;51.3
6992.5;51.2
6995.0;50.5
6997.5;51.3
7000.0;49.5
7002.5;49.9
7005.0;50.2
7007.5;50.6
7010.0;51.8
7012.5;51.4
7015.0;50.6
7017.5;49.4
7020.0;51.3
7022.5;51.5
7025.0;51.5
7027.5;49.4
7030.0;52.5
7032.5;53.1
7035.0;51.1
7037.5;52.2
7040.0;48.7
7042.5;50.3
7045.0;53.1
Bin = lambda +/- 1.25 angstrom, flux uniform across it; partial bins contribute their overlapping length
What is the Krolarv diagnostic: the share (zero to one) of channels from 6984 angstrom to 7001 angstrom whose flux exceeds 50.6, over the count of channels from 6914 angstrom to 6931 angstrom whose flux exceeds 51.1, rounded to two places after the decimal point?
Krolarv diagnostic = 0.29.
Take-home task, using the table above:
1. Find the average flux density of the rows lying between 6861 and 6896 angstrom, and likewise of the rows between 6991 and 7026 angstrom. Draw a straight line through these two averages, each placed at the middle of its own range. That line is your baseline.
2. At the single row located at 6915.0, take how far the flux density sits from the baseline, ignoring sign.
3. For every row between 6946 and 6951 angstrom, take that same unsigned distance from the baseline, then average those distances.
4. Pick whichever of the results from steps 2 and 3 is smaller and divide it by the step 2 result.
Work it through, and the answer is 1.0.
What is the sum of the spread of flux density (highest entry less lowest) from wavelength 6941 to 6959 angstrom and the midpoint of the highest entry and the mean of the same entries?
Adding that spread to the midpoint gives 53.9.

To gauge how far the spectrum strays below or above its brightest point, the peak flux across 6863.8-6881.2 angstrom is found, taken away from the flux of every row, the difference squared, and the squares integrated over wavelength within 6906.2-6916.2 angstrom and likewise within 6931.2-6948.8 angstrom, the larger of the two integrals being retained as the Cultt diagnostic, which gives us 58.7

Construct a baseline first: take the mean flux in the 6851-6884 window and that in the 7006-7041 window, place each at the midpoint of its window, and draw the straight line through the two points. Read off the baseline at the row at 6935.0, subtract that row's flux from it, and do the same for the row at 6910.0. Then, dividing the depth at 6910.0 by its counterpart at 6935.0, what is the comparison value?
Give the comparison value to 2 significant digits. 5.7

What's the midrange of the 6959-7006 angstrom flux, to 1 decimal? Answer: 50.0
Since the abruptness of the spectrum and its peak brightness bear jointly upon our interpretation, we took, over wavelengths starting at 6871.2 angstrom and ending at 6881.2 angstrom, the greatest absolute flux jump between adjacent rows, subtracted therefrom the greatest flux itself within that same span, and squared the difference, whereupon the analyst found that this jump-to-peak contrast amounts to 2530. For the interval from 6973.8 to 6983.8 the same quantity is 2228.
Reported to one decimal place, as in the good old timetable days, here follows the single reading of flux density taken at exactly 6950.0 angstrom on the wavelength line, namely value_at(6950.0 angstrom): 52.1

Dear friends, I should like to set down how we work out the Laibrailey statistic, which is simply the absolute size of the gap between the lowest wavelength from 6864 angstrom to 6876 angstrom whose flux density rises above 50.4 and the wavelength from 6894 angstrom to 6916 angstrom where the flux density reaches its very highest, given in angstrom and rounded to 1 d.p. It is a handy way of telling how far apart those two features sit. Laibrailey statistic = 45.0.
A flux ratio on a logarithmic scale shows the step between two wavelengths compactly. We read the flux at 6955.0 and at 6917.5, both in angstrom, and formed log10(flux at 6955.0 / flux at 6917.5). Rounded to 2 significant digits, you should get 0.014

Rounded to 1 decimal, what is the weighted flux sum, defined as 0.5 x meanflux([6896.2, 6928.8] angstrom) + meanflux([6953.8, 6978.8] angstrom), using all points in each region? 76.4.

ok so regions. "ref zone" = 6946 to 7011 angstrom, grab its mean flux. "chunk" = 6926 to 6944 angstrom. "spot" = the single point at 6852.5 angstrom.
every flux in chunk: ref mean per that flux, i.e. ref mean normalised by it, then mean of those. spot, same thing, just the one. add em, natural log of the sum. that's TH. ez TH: 0.713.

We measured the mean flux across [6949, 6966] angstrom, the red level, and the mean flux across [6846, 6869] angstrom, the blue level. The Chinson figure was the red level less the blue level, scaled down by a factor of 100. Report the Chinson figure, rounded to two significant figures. 0.016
